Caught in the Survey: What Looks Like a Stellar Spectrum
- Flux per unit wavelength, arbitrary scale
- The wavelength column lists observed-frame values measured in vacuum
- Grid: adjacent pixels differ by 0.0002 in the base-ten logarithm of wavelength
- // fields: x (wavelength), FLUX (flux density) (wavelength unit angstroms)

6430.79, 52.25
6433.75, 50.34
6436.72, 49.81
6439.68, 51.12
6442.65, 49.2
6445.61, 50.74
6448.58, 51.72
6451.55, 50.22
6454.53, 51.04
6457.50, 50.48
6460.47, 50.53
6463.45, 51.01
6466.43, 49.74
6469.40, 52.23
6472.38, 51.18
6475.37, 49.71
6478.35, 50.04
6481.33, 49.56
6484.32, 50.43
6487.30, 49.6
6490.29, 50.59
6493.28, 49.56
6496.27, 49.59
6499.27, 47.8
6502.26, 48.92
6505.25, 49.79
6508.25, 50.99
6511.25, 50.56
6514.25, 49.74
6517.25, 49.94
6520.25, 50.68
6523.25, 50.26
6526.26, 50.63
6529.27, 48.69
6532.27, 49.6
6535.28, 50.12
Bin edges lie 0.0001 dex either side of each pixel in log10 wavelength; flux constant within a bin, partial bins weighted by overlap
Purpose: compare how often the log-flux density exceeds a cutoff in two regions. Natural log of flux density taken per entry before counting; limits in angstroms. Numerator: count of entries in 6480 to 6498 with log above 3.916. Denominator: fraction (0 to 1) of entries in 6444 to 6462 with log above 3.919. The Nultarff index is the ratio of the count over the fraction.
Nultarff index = 2.4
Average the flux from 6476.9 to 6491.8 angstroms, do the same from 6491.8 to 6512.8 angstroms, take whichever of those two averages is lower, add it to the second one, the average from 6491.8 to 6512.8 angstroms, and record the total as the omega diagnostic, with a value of 99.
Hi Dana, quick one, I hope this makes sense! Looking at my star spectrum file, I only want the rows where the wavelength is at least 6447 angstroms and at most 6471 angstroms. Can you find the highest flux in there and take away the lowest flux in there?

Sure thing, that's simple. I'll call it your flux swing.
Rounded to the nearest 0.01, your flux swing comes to 2.49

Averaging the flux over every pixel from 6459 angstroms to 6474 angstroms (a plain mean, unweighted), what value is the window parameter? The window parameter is 50.9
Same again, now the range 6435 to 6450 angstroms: 50.5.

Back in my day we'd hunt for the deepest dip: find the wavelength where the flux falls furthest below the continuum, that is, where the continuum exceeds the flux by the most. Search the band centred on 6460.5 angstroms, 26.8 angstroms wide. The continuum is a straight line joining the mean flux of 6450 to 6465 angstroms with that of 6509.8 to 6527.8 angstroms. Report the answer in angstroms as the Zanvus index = 6466.43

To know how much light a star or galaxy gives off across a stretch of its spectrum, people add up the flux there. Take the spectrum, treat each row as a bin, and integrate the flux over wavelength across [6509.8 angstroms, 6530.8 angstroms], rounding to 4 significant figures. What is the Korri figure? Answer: 1052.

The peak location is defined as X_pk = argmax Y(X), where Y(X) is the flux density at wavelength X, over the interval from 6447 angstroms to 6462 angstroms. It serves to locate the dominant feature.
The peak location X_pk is 6448.58 angstroms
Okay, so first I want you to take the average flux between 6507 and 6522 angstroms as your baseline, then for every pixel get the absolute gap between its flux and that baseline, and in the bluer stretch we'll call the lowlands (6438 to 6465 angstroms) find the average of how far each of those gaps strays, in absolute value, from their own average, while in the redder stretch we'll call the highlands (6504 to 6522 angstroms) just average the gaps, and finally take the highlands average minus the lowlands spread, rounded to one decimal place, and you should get 0.1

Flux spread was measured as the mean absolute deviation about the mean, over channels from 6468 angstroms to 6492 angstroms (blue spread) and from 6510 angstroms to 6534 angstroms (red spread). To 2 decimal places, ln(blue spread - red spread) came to -1.77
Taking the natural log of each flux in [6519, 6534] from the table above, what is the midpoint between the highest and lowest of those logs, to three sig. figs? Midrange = 3.91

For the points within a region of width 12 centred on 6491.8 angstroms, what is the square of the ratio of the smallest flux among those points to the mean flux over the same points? 0.989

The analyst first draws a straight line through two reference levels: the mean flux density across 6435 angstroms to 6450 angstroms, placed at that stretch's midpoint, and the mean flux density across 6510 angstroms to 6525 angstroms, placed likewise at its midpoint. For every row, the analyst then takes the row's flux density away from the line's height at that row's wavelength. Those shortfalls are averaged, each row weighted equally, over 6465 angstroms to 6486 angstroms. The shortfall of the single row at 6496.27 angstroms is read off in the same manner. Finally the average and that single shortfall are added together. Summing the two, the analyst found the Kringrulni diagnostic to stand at 0.71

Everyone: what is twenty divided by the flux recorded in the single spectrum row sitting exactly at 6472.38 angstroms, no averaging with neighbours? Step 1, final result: 0.391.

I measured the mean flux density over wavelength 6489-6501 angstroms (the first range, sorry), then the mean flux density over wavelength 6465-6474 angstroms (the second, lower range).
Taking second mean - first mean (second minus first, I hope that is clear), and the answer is 1.7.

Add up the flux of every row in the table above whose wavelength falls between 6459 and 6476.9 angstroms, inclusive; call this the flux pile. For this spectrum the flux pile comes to 304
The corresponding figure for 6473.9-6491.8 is 300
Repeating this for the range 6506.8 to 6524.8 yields 302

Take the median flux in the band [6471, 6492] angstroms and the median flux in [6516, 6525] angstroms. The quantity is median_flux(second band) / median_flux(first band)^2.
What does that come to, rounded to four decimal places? 0.0201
